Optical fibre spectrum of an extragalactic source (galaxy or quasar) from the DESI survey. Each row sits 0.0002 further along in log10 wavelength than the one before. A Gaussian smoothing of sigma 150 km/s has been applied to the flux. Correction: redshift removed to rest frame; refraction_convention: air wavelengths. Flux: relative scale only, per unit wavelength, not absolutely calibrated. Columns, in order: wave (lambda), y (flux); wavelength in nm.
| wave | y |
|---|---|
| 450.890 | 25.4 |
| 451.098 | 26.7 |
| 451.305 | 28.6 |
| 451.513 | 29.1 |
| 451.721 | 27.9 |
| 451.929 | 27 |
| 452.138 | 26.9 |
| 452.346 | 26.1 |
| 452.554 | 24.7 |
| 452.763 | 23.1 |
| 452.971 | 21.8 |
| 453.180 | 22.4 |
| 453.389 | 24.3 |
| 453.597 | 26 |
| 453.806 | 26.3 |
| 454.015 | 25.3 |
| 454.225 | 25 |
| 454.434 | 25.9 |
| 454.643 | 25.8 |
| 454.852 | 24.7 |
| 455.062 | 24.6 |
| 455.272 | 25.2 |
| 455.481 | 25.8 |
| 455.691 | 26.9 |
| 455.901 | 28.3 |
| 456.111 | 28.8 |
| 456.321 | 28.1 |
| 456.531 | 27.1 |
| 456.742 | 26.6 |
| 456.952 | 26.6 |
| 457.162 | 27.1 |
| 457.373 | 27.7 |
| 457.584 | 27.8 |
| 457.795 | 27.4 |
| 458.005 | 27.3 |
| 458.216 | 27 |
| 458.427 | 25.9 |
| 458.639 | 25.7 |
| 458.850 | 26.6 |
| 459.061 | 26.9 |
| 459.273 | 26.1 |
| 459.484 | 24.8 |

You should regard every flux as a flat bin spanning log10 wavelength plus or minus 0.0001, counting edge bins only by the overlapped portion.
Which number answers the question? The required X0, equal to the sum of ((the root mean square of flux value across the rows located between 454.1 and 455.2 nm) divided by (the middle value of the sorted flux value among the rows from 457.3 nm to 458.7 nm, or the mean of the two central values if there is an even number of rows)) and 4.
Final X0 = 4.92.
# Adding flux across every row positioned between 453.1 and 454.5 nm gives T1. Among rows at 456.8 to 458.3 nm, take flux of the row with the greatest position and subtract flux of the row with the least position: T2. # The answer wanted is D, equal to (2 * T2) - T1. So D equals -174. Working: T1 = 175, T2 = 0.4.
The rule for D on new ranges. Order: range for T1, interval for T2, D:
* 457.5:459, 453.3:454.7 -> -185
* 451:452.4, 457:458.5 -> -195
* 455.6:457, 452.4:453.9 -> -189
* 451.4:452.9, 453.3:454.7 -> -182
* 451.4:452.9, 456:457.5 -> -187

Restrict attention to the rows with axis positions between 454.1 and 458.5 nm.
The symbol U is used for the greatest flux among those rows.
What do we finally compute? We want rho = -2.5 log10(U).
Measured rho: -3.648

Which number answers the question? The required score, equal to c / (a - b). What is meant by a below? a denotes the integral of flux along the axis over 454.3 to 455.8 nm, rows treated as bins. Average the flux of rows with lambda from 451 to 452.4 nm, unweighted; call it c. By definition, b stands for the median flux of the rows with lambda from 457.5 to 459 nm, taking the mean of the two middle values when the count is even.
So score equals 2.42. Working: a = 38.3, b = 27.0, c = 27.5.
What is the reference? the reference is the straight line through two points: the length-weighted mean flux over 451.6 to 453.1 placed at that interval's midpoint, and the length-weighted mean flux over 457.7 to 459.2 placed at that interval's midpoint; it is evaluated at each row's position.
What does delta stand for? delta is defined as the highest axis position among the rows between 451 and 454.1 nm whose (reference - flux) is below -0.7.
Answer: 452.346 nm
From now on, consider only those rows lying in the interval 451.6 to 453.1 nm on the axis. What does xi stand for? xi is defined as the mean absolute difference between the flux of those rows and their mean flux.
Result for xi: 1.8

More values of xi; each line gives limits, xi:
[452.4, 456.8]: 1.4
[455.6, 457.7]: 0.6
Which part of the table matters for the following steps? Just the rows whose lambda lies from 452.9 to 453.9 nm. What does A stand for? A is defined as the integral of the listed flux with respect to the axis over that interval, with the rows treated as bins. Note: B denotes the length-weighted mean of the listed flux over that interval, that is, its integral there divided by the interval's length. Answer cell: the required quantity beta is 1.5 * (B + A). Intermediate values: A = 24.2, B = 24.2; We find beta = 72.7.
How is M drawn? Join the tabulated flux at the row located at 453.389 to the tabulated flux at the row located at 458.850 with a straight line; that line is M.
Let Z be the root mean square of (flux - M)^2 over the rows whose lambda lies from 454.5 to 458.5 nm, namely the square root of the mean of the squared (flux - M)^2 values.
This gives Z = 3.9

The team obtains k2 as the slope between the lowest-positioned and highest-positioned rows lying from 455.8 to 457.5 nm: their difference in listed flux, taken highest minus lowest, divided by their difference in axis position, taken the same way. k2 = -0.4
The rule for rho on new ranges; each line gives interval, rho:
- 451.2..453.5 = -3.660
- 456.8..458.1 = -3.610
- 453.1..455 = -3.550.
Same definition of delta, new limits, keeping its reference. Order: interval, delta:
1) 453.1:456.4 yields 456.321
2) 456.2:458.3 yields 458.005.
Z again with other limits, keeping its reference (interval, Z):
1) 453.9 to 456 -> 2.9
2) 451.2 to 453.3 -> 15.2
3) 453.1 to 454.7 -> 2.0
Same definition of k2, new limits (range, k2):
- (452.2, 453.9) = 0.1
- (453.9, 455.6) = 0.3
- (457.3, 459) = -0.7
